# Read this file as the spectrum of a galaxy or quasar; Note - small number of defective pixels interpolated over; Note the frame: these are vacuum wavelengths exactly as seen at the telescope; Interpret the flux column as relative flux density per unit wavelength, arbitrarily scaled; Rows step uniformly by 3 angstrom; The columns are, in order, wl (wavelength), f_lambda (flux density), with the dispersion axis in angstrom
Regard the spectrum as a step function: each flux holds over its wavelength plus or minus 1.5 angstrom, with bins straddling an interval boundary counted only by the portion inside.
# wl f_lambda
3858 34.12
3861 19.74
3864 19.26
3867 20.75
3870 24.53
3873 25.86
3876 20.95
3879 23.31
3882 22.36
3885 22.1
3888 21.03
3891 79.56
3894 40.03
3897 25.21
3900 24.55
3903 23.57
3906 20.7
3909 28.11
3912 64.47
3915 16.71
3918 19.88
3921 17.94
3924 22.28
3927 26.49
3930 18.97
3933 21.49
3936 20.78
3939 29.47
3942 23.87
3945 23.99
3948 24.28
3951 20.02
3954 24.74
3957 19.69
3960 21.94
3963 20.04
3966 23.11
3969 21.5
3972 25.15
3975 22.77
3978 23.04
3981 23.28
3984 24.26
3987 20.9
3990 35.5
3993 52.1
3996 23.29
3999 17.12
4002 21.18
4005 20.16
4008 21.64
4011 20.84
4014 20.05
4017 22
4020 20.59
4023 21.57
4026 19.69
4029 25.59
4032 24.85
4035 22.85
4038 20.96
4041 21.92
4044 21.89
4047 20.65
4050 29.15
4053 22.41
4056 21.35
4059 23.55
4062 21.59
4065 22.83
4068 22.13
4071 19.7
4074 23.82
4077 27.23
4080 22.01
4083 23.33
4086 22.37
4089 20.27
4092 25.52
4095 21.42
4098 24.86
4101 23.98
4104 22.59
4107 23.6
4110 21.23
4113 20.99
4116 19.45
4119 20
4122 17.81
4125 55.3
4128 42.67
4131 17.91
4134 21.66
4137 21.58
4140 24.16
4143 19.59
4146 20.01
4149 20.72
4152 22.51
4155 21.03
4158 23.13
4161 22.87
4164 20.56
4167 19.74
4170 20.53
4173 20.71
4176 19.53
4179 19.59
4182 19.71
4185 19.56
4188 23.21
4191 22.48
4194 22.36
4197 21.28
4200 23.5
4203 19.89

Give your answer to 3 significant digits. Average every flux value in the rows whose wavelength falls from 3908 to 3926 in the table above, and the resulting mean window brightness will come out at 28.2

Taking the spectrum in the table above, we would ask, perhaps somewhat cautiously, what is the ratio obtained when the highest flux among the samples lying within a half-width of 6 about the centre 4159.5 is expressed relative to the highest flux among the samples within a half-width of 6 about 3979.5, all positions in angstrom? 0.95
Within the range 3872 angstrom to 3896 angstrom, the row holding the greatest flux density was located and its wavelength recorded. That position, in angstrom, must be 3891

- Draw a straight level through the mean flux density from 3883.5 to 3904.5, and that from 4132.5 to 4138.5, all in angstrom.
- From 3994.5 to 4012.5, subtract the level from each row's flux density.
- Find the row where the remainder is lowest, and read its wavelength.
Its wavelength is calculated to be 3999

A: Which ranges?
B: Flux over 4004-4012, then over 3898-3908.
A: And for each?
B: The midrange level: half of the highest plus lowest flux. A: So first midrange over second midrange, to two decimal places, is 0.92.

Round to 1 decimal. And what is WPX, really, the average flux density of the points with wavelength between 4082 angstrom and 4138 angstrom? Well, 24.6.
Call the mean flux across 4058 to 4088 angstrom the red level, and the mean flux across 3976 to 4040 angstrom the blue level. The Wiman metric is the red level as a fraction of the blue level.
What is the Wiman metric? 0.96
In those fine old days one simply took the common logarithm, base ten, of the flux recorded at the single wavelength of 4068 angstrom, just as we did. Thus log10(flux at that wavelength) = 1.34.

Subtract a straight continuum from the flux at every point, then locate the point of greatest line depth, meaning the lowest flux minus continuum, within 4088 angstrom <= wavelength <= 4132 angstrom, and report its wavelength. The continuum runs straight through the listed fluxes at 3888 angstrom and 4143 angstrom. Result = 4122 angstrom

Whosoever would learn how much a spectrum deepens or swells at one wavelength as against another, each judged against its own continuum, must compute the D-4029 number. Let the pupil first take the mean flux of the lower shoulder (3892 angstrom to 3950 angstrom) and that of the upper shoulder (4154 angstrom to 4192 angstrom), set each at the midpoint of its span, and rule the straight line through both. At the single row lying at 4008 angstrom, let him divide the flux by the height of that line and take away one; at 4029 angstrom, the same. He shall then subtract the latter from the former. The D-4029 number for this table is -0.18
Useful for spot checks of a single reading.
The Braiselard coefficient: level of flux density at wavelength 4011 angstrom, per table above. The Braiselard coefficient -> 20.84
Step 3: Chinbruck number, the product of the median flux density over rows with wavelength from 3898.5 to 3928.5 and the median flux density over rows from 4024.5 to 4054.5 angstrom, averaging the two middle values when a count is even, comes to 508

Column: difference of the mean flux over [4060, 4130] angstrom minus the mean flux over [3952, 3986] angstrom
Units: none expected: 1.9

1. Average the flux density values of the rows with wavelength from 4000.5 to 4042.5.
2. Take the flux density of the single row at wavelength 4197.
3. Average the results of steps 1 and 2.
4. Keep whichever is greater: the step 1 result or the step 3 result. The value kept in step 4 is 21.7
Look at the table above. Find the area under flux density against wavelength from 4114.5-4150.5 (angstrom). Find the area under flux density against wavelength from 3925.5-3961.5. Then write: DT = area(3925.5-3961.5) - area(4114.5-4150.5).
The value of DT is -75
